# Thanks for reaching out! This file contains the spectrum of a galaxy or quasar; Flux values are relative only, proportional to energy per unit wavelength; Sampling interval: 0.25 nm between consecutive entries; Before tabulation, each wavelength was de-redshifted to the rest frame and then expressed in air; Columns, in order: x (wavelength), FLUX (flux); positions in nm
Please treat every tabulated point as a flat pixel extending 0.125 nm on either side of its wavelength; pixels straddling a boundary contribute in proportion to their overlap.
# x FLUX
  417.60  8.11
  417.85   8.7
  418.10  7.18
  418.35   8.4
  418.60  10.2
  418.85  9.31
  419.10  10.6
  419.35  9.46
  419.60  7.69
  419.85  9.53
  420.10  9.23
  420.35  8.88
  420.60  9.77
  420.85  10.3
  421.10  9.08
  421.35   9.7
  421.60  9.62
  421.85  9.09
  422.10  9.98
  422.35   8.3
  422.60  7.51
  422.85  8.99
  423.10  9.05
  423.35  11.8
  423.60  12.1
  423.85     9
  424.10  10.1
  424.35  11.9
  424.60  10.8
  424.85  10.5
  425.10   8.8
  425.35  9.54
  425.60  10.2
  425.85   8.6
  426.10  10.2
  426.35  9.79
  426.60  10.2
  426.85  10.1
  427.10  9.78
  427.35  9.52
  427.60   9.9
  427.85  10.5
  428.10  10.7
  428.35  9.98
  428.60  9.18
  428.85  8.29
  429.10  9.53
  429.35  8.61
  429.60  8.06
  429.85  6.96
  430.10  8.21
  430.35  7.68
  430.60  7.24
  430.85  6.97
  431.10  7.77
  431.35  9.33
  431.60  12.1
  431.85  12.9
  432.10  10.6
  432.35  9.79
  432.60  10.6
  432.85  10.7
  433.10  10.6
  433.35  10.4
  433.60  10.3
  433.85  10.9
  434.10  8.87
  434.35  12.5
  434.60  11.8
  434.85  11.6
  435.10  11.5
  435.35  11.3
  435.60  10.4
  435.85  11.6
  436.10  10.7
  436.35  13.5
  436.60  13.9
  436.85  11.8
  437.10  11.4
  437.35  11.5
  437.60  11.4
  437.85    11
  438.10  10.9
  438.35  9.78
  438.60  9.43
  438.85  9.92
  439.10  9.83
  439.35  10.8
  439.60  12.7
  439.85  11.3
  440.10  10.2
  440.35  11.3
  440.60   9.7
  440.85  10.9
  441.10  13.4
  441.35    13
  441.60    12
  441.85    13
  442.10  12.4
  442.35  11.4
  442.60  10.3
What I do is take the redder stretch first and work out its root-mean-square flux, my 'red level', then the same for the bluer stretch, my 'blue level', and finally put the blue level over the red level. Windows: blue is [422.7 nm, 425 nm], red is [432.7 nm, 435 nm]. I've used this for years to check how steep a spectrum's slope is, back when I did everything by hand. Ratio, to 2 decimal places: 0.97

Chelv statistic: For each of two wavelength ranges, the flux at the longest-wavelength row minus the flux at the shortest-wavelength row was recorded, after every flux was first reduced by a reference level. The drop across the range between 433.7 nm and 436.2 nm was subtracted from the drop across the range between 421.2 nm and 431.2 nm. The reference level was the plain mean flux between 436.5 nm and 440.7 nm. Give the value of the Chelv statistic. -1.7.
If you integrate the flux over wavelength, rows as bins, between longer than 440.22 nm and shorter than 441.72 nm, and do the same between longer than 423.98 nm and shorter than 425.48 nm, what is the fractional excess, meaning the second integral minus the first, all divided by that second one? -0.14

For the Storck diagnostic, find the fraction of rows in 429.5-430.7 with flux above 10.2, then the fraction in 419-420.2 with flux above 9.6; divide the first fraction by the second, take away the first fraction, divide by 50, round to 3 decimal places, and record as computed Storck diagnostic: 0.000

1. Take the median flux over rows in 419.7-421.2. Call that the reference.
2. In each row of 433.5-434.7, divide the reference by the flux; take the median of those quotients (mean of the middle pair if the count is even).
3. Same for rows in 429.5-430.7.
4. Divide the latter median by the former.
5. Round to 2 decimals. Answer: 1.42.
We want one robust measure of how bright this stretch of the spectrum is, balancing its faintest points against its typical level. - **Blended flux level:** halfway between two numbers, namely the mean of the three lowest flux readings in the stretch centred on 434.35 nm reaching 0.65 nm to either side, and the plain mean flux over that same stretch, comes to 10.8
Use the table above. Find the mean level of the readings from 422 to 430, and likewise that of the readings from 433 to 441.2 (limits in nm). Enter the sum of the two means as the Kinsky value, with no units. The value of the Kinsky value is 20.8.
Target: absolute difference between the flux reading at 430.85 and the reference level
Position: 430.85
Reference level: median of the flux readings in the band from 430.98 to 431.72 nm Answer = 2.4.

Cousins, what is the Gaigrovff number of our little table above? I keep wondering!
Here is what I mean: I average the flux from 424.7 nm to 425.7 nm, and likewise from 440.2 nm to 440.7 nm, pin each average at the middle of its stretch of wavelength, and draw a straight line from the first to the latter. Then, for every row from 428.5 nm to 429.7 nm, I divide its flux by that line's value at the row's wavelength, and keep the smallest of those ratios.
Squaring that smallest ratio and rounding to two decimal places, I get 0.65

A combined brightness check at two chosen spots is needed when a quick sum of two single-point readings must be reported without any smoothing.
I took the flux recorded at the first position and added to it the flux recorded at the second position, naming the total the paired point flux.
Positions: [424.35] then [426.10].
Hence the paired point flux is 22.1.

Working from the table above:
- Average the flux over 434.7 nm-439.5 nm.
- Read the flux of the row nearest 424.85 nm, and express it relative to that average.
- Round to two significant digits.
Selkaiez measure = 0.94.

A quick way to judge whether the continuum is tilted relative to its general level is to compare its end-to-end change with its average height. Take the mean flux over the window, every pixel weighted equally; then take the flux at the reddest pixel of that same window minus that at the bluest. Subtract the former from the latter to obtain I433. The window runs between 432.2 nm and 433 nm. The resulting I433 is -9.5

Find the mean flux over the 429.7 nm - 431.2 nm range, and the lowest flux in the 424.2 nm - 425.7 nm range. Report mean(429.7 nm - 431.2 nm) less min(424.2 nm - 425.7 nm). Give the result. -1.3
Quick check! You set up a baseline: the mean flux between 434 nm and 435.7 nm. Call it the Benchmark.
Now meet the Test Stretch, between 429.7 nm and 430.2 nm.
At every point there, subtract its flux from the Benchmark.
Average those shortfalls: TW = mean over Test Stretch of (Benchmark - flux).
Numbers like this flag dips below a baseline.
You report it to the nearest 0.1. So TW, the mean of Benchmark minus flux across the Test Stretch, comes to 3.6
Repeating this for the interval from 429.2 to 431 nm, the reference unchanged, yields 3.5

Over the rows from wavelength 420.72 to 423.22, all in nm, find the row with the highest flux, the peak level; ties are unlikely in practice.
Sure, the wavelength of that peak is 420.85 nm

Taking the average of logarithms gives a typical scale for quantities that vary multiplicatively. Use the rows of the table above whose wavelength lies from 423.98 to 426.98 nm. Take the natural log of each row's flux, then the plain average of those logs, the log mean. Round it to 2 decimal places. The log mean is 2.31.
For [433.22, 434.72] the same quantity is 2.37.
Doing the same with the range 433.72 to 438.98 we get 2.41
